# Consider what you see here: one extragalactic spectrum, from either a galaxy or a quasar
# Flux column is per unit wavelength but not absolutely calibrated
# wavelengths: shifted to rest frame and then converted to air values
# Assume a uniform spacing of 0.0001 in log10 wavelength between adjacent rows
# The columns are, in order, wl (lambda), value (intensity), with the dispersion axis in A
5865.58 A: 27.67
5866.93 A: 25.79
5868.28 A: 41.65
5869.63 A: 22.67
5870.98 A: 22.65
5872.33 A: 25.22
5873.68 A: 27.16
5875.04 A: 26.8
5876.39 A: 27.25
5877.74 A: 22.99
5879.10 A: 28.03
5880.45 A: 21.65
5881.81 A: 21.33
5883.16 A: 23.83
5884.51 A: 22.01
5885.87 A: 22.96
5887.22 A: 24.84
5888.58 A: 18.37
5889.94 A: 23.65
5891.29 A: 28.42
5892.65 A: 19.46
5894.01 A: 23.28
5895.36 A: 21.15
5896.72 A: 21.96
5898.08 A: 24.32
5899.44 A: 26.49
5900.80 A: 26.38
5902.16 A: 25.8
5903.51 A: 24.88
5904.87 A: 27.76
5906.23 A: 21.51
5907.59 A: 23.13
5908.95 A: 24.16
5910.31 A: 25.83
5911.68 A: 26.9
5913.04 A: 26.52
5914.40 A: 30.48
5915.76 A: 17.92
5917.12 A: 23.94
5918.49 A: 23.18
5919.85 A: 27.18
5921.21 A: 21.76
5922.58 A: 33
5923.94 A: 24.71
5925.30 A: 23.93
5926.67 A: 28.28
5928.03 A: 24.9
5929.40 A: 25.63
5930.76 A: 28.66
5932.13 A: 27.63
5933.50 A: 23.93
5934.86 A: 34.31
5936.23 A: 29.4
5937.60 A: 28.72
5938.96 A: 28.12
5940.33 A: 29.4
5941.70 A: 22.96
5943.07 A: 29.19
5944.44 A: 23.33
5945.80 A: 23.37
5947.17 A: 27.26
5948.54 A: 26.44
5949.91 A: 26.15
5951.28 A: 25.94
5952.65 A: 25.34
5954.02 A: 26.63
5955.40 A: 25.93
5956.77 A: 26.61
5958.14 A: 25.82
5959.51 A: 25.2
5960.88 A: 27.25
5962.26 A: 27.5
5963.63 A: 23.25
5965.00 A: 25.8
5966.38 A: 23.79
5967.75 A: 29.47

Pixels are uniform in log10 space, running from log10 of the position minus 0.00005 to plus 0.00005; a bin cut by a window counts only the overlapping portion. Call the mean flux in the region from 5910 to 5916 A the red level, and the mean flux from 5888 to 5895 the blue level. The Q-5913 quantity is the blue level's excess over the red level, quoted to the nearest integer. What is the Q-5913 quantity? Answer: -3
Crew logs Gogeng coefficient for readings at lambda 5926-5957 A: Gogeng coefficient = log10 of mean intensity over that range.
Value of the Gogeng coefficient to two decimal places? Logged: 1.43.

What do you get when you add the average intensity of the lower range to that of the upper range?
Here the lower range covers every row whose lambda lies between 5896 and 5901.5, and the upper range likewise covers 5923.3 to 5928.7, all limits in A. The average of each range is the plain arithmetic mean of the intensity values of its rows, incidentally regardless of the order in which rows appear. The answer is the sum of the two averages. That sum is 50.2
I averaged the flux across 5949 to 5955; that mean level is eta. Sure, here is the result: 26.0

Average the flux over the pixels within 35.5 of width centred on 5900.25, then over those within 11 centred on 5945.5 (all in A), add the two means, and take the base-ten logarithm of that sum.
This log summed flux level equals 1.70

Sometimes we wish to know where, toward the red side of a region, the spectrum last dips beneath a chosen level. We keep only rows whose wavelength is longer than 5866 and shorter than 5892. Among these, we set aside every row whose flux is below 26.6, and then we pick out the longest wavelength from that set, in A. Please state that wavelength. 5889.94 A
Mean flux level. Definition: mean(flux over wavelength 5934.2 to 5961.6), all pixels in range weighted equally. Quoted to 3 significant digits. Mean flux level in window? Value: 26.9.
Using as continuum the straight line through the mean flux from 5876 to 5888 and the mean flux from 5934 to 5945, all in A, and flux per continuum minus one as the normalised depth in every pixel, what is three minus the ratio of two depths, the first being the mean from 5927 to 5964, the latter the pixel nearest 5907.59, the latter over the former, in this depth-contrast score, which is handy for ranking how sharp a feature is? 1.5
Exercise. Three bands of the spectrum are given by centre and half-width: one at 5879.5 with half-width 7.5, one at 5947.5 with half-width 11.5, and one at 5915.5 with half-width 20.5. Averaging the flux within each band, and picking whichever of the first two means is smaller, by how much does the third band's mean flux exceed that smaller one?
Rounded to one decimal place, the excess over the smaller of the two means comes 1.1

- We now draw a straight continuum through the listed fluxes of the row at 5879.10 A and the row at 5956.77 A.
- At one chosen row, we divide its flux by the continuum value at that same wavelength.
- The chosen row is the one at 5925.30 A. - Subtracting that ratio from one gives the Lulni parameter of 0.12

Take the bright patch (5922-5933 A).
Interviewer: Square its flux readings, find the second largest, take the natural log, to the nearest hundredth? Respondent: 6.71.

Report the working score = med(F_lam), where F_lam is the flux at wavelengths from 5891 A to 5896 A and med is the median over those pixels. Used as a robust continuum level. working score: 22.2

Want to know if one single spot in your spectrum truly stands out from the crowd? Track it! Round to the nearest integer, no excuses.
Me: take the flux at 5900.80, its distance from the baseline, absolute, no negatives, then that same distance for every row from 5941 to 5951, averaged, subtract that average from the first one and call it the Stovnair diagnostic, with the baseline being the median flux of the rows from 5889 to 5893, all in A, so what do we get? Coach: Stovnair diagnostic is 0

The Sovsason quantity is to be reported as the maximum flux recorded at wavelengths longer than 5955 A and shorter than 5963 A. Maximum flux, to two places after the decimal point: 27.50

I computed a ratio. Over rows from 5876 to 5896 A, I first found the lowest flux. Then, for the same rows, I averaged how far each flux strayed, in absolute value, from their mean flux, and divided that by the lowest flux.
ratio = 0.119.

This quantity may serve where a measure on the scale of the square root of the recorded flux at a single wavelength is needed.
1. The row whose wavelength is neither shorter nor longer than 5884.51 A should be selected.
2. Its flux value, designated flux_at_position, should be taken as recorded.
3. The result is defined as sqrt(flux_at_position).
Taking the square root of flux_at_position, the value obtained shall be 4.7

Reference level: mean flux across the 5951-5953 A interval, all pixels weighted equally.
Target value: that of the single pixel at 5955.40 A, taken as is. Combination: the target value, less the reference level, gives 0.3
